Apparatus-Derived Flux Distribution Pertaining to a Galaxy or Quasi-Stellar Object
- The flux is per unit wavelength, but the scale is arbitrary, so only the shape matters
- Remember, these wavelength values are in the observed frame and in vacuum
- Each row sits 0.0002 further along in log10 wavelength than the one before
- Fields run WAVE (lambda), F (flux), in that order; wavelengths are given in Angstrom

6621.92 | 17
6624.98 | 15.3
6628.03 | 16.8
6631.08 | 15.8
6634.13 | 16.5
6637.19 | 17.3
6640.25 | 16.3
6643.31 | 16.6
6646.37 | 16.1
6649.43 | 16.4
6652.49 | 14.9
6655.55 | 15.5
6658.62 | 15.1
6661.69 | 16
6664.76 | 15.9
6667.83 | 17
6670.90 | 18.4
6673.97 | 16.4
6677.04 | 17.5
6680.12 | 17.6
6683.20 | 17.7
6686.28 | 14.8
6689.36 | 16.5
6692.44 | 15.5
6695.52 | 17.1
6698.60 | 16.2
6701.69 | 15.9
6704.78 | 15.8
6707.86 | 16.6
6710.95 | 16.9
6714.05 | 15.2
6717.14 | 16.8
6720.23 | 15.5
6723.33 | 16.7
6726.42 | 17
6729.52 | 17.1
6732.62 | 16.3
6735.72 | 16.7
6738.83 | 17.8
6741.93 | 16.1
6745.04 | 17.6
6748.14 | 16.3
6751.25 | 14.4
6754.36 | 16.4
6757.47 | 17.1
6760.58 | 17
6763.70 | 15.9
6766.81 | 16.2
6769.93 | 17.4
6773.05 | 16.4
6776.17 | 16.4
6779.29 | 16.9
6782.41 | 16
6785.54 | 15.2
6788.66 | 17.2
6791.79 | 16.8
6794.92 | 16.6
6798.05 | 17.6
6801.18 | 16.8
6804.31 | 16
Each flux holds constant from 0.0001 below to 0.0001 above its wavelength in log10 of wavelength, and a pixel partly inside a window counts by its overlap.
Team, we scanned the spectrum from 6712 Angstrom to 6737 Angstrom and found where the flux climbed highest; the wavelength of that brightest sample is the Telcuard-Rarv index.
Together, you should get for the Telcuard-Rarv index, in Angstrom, 6729.52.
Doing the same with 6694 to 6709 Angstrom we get 6695.52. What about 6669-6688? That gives 6670.90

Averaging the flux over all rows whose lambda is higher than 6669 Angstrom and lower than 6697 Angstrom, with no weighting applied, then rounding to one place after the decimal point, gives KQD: 16.8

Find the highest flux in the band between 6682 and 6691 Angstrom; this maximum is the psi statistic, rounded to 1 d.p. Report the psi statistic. 17.7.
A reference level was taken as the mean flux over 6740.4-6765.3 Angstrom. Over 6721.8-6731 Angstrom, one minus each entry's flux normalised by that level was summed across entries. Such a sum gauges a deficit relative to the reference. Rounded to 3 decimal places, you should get -0.107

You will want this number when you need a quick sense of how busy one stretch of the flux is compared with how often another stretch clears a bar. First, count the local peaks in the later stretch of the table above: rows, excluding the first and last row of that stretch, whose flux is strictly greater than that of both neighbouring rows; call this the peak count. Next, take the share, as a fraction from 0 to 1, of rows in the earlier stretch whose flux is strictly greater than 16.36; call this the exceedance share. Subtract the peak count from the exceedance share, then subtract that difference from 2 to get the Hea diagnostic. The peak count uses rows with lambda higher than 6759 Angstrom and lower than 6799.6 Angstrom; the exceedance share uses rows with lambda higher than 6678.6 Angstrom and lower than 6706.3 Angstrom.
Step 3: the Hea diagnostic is 4.56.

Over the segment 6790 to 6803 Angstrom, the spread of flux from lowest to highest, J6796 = 1.0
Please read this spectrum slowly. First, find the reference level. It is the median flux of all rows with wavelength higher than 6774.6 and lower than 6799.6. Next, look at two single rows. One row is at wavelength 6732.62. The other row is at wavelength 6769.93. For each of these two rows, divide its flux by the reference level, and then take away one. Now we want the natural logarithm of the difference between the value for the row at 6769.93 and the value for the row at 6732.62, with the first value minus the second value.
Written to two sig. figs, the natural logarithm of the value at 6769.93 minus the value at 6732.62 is -2.7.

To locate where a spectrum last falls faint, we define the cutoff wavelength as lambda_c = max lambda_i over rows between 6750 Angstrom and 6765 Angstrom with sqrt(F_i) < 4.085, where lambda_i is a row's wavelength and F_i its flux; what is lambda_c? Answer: 6763.70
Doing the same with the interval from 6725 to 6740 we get 6732.62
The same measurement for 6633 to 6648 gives 6646.37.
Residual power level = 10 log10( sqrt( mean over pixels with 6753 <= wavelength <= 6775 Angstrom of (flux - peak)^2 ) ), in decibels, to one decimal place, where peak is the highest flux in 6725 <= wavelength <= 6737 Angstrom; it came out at -1.6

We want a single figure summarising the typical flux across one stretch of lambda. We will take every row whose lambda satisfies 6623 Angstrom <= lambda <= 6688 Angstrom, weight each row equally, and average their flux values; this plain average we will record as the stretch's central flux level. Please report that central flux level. 16.4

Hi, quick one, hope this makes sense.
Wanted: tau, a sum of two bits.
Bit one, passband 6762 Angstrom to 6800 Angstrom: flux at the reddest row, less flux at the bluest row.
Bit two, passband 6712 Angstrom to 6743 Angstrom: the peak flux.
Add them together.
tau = 19.5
